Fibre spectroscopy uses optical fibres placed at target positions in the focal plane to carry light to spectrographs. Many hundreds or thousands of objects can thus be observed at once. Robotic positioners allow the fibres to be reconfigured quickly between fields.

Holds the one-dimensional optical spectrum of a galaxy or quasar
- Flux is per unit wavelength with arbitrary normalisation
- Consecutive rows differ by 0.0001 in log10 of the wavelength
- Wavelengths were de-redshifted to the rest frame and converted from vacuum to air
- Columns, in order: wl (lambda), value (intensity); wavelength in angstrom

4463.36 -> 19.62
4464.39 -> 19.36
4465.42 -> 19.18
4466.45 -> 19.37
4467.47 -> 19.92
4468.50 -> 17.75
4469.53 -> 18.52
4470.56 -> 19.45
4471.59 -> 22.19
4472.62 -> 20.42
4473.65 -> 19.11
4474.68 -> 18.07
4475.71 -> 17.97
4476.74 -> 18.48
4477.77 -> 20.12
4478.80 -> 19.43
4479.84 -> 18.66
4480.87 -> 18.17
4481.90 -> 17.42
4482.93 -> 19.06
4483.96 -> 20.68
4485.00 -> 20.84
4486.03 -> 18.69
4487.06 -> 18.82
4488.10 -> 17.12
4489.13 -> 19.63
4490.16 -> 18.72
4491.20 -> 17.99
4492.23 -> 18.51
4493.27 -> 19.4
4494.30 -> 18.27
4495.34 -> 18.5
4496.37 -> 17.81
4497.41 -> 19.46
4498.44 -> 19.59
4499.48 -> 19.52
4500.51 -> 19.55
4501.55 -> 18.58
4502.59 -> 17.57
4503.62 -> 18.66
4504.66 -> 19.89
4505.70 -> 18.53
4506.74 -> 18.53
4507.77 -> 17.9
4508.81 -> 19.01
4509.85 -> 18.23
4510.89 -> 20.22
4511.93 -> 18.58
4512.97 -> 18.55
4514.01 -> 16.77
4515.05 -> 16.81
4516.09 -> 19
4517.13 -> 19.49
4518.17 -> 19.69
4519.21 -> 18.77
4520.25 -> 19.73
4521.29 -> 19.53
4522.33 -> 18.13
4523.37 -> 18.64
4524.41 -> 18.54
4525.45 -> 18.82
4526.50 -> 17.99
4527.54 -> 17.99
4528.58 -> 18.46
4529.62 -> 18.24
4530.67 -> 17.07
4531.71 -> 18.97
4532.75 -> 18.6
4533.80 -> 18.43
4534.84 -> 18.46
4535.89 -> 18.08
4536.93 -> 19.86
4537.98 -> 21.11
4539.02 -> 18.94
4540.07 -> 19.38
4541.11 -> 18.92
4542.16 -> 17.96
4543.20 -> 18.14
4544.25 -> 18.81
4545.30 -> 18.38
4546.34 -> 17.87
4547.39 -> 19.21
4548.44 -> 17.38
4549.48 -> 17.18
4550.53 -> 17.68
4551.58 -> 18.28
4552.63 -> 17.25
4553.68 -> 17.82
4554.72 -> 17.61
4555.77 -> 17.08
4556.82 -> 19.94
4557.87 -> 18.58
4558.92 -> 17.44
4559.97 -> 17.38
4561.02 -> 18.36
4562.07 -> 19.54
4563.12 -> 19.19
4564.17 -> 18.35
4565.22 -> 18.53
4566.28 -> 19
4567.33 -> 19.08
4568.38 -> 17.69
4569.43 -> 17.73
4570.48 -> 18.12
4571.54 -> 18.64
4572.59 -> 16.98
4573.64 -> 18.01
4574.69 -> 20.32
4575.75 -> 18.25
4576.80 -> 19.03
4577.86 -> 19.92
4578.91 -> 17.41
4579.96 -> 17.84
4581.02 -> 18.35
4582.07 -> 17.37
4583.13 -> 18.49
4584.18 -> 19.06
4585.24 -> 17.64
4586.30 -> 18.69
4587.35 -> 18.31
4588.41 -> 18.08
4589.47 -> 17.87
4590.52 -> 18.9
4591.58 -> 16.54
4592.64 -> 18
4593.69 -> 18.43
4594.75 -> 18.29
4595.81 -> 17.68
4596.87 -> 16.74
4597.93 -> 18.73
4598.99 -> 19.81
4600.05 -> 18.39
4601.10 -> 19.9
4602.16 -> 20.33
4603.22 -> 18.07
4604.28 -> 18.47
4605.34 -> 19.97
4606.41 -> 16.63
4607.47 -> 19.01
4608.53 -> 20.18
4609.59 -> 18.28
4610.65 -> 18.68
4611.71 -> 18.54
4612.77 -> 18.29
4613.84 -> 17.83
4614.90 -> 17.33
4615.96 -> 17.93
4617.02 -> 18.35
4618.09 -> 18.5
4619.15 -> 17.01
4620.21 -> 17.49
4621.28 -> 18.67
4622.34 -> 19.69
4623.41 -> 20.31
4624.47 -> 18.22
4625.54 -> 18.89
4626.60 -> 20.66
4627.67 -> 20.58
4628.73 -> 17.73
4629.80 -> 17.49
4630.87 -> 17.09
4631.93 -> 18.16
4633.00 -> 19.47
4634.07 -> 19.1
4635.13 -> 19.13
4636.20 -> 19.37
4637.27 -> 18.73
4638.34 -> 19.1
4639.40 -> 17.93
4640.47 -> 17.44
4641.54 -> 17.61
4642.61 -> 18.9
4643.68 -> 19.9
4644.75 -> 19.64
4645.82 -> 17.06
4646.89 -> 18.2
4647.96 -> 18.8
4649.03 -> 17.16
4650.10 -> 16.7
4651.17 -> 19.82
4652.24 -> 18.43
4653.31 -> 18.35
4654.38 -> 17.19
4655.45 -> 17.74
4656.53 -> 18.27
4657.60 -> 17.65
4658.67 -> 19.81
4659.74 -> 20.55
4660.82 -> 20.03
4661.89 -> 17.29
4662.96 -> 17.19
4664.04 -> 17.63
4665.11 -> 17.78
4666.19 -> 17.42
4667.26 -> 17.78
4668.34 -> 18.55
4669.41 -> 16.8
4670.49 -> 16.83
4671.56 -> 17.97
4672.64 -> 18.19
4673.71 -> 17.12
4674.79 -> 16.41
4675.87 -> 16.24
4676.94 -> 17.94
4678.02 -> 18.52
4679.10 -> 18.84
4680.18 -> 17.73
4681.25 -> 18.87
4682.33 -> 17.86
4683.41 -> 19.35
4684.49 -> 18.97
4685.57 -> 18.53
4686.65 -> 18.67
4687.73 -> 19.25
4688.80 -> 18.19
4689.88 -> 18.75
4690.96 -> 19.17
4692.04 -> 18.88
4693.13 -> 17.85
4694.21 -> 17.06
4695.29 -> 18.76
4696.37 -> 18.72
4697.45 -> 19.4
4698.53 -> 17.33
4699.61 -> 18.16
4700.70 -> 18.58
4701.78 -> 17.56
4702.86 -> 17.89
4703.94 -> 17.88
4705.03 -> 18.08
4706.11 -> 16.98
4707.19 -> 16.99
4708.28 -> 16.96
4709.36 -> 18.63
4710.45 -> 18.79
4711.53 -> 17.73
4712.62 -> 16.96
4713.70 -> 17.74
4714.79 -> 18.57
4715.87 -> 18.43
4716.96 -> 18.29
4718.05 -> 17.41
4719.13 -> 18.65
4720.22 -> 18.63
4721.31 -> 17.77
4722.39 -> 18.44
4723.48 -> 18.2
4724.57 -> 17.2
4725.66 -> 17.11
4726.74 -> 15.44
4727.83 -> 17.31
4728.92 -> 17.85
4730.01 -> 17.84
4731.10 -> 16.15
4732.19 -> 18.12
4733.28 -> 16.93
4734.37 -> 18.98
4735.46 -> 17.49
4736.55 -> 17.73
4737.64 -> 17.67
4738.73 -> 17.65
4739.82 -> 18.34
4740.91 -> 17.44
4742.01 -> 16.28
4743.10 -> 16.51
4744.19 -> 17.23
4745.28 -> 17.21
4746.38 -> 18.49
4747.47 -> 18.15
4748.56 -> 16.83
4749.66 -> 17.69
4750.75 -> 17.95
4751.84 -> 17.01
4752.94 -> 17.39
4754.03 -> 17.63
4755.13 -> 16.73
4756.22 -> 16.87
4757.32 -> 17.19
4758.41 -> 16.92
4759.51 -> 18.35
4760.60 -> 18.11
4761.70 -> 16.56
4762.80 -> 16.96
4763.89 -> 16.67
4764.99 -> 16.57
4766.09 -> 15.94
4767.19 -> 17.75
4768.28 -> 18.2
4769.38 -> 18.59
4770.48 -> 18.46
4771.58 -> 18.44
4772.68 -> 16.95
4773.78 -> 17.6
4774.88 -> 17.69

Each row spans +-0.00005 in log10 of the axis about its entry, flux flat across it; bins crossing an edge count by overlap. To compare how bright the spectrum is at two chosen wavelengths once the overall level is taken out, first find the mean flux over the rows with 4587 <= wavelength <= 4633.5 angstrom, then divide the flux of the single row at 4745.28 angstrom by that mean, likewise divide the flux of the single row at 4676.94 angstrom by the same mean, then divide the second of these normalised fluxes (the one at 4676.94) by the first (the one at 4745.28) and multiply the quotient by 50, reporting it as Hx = 52.1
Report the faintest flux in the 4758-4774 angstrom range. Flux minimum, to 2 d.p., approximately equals 15.94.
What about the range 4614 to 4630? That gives 17.01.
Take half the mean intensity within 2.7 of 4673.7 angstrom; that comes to 8.59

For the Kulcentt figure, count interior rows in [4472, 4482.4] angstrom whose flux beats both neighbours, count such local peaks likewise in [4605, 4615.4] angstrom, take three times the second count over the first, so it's 6.0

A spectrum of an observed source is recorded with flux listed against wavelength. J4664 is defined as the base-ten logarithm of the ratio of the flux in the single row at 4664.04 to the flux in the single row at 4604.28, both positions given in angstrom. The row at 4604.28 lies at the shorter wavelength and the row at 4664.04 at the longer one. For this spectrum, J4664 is -0.020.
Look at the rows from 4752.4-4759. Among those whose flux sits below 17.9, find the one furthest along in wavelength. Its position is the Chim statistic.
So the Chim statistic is 4758.41 angstrom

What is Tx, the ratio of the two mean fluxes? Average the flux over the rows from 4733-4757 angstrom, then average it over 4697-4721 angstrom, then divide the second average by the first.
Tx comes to 1.03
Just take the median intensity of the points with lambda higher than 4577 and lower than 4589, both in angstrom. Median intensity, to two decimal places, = 18.31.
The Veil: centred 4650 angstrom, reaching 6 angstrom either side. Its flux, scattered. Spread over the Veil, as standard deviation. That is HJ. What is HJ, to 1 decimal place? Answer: 1.0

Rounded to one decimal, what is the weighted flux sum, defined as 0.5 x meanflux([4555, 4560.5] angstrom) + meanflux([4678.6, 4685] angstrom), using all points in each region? 27.6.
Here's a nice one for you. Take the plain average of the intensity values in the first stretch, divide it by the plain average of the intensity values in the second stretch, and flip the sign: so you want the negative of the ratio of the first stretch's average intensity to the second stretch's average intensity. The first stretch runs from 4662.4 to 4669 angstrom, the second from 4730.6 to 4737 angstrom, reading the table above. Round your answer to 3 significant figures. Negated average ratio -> -1.01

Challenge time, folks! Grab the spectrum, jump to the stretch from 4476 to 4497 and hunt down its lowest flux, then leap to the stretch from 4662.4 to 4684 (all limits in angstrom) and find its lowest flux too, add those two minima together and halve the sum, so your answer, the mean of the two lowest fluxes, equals 16.7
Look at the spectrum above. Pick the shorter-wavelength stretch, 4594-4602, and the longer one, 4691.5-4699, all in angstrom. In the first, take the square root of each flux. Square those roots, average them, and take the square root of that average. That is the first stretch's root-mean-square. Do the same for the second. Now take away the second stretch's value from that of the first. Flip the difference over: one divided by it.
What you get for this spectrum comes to 39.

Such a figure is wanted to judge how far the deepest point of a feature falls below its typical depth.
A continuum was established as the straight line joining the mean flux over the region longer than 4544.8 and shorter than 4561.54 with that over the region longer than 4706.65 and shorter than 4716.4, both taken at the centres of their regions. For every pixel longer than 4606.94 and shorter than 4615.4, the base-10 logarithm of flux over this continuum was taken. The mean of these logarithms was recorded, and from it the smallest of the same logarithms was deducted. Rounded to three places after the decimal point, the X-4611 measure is 0.028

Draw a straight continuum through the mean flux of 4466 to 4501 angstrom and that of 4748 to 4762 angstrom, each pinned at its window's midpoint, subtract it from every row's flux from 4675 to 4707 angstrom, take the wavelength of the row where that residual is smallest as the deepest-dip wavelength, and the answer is 4675.87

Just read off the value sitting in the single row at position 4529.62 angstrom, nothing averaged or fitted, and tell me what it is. 18.24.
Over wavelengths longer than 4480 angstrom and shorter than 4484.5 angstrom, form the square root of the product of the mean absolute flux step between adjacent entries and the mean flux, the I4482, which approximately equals 5.02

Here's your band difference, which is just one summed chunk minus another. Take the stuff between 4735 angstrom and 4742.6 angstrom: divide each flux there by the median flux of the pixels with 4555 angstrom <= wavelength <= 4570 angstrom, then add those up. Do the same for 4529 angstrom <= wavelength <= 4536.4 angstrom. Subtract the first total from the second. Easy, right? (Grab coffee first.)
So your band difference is 0.28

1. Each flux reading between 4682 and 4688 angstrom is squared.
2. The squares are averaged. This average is 353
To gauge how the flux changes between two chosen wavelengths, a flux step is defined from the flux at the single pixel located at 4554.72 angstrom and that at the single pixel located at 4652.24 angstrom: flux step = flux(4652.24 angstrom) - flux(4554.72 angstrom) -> 0.82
